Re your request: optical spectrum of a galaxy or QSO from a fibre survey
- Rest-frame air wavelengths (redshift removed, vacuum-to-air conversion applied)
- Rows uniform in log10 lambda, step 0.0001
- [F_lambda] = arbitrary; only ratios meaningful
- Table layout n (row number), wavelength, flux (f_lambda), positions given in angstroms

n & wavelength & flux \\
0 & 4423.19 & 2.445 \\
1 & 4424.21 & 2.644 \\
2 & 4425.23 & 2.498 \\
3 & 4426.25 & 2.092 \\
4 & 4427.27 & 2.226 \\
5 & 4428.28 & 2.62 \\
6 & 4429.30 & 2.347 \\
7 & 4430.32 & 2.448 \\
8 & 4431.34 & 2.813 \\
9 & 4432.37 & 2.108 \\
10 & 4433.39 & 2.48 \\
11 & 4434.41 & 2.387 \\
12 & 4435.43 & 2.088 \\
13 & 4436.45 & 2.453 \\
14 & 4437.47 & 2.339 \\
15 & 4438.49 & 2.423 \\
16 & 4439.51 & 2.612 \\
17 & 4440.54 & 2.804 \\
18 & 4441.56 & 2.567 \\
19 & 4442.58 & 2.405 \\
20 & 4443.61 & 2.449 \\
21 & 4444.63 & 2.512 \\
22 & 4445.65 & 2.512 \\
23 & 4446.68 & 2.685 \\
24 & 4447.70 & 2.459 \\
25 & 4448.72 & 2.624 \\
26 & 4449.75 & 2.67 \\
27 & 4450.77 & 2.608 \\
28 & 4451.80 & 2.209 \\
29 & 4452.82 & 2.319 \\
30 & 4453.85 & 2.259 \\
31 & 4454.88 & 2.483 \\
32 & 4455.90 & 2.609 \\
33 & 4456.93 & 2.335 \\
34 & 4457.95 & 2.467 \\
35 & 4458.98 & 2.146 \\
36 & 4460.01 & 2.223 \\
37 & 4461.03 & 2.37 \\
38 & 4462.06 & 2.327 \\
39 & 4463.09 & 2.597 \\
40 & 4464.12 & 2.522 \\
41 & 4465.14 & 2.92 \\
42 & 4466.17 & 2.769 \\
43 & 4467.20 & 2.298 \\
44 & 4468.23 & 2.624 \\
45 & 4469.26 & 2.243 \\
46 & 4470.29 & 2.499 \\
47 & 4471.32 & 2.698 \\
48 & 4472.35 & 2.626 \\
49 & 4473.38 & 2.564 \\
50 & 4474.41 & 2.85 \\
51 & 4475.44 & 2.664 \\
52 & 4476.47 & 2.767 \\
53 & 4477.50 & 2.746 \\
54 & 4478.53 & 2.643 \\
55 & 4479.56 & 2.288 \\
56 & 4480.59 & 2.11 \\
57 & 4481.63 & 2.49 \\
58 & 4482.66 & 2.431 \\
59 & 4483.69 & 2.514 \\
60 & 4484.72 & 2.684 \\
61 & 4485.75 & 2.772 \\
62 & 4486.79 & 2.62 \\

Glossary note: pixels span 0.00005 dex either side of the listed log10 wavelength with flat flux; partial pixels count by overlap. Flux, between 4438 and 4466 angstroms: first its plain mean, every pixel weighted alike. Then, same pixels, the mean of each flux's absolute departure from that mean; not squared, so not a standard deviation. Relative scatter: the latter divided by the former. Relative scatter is 0.057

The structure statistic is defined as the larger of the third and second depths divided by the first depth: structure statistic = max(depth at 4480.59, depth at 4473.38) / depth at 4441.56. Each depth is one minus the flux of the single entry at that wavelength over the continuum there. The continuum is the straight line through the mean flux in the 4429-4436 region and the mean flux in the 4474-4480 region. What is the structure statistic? -4.1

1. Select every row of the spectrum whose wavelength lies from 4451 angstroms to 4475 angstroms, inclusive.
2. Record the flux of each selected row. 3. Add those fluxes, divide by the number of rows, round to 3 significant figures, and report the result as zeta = 2.48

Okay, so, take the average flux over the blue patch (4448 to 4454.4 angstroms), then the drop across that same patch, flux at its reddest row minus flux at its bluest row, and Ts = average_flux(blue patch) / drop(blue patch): -7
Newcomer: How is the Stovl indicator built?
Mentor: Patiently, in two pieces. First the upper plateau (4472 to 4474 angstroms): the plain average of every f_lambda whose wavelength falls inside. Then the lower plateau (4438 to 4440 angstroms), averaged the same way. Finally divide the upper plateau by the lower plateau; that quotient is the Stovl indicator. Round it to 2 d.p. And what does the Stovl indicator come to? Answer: 1.03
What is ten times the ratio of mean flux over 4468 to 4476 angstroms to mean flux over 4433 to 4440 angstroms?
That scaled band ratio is 10.8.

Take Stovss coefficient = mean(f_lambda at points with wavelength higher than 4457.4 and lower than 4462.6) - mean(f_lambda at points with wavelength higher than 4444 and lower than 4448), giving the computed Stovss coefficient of -0.24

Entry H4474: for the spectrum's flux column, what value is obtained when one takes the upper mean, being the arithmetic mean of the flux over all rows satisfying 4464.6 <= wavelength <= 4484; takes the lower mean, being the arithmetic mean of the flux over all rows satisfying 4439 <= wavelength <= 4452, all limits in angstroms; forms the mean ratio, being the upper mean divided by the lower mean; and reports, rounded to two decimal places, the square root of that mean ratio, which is 1.00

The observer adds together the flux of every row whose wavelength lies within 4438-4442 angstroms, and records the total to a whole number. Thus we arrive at 10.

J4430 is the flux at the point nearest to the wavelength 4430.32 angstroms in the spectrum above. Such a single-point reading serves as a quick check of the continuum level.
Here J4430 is 2.448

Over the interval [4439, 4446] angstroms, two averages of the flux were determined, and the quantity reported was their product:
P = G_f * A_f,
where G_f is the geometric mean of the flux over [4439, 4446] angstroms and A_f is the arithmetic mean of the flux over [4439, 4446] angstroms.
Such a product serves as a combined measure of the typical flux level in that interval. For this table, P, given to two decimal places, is 6.50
